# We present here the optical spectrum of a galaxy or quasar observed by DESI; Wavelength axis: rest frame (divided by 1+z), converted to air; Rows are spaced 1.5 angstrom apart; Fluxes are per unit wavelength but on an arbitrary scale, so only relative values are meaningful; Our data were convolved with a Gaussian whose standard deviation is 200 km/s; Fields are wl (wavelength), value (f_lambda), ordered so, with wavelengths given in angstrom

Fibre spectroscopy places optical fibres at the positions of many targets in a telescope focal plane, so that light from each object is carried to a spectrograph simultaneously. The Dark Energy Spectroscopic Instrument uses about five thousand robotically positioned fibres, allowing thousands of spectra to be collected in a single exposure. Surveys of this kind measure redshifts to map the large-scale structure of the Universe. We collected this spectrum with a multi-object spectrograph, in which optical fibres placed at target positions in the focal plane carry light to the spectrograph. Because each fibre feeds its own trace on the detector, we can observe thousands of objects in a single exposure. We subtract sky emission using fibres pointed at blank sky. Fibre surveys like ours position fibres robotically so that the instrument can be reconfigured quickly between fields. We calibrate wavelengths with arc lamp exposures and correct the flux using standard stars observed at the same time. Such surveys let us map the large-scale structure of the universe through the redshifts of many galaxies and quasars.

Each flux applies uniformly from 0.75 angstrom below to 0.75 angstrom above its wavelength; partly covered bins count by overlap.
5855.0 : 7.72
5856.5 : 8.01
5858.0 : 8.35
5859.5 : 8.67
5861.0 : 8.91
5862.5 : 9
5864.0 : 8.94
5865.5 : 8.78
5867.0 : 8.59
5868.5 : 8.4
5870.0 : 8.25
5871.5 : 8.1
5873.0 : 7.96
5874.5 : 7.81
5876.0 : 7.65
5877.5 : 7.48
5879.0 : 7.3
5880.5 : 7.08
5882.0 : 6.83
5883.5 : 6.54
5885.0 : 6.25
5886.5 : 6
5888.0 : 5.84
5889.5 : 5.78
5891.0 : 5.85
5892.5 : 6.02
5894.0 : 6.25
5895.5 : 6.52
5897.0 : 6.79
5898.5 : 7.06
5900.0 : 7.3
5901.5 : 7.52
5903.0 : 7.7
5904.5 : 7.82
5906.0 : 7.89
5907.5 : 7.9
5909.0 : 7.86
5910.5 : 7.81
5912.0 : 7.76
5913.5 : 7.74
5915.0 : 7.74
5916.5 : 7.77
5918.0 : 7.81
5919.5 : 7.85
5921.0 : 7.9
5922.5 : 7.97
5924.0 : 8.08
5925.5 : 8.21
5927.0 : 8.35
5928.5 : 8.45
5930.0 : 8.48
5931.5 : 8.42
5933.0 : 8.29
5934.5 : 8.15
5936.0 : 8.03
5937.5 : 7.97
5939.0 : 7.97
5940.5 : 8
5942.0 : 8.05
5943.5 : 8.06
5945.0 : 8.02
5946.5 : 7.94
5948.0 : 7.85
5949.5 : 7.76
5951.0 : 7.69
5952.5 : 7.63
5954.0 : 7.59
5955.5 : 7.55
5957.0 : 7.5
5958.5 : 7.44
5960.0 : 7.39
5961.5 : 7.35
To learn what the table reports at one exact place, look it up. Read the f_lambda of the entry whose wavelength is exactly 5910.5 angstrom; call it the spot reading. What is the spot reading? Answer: 7.81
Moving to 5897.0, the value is 6.79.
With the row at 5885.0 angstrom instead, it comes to 6.25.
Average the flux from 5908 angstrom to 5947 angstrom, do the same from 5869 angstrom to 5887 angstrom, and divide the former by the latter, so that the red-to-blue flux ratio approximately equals 1.10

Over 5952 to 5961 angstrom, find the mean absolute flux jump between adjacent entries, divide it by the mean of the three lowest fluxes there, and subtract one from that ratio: -0.994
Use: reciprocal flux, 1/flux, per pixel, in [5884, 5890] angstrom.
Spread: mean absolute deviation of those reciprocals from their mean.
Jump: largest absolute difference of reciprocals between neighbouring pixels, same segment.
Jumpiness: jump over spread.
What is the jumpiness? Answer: 1.5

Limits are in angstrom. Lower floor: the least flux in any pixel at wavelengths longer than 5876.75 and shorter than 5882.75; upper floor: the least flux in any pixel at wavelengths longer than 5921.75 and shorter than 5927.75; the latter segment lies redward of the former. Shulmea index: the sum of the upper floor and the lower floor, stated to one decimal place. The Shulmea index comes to 14.8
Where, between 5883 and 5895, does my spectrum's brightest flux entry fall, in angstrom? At 5883.5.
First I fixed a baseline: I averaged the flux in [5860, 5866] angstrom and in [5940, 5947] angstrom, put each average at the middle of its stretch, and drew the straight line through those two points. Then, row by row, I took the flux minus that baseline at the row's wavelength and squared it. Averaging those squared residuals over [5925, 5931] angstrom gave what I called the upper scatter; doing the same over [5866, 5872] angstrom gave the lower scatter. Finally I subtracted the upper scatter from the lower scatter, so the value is 0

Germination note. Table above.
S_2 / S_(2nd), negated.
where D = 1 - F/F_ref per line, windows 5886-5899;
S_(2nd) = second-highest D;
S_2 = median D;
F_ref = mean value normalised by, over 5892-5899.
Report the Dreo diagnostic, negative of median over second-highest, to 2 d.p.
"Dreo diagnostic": -0.74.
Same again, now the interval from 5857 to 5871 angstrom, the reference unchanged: -1.18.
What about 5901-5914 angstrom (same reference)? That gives -1.09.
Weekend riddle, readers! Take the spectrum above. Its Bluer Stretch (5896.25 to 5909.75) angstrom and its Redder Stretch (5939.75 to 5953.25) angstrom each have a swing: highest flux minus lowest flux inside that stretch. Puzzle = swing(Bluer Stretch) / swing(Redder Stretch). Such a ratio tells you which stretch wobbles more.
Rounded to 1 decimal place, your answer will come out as 2.6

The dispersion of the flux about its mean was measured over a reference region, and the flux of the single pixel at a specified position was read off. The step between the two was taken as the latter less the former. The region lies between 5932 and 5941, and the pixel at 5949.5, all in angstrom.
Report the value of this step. 7.6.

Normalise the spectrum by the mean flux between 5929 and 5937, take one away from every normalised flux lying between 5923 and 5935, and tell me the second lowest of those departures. -0.015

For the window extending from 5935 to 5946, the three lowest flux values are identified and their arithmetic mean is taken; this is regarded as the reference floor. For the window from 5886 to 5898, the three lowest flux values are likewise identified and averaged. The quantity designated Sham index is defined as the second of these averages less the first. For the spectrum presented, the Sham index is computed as -2.2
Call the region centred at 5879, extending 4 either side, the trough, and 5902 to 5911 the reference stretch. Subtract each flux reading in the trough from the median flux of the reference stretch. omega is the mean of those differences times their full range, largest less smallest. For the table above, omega 0.47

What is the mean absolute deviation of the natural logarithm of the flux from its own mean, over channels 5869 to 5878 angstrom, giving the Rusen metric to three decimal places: 0.029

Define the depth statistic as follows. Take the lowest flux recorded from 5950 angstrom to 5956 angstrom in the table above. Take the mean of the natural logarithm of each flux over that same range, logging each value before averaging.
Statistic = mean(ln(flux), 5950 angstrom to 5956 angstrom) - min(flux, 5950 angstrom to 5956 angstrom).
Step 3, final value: -5.5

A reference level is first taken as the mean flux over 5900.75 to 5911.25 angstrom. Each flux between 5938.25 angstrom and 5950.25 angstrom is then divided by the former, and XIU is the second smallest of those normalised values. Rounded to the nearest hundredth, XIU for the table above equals 1.01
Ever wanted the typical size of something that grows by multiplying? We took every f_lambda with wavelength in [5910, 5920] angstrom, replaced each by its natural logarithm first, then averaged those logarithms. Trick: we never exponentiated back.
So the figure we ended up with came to 2.05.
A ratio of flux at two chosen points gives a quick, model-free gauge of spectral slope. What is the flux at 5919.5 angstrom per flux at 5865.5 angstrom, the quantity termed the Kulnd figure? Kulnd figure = 0.89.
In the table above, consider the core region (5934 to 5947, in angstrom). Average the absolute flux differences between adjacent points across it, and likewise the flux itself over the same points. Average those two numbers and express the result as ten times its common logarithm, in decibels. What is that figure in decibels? 6.06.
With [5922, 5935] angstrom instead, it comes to 6.22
